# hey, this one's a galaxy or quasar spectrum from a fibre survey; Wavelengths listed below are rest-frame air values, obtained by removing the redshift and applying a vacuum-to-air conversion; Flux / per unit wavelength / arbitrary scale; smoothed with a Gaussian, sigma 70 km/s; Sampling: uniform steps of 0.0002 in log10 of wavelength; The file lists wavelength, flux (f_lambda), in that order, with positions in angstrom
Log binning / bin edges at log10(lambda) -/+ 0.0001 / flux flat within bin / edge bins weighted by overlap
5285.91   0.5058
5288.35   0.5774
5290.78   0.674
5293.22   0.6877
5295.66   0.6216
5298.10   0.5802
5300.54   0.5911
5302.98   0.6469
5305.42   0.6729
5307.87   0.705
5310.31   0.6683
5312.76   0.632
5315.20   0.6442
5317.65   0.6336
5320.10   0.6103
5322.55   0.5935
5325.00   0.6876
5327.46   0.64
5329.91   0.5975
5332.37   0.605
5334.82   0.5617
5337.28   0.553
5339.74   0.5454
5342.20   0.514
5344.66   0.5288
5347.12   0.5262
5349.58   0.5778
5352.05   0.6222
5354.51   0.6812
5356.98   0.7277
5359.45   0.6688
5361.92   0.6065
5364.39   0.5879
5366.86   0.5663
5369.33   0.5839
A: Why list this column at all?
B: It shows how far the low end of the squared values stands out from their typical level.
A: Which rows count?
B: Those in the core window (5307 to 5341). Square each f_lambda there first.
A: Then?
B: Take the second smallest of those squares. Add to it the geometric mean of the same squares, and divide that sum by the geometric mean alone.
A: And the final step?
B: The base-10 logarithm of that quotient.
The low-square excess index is 0.255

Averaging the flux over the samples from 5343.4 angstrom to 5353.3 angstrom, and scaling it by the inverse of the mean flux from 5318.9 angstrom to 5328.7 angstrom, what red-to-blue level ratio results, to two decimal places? 0.89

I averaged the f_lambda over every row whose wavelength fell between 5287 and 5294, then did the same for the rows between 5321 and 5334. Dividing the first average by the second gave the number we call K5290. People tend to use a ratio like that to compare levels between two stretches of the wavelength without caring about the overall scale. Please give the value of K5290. 1.03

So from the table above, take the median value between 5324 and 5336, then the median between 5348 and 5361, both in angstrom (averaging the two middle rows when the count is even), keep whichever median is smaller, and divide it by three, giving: 0.202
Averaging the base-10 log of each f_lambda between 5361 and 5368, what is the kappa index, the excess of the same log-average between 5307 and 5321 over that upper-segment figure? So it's 0.043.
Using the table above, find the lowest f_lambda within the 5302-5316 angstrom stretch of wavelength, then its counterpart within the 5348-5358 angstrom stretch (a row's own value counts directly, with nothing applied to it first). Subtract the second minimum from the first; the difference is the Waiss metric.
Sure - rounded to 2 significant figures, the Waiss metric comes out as 0.054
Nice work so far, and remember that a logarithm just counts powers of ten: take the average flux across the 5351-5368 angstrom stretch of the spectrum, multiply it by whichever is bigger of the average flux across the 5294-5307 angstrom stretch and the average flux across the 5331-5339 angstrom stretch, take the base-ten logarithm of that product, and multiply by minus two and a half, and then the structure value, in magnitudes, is 1.00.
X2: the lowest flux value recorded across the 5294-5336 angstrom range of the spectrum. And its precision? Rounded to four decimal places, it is 0.5617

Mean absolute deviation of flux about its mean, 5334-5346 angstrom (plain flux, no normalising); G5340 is 0.015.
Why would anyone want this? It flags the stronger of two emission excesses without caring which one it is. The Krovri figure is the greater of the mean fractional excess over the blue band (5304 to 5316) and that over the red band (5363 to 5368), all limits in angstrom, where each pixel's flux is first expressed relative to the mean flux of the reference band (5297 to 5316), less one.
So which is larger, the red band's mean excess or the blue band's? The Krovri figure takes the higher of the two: 0.034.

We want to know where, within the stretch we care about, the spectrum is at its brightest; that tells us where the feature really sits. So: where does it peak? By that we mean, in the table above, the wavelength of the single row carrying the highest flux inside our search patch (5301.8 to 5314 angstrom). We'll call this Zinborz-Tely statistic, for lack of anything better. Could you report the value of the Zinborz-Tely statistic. 5307.87 angstrom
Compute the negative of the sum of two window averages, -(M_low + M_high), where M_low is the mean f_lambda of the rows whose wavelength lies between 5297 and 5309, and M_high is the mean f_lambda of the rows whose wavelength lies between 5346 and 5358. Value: -1.27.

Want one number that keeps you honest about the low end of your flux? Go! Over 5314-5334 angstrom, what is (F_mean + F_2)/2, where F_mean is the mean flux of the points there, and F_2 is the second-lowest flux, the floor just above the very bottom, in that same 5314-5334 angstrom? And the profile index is 0.61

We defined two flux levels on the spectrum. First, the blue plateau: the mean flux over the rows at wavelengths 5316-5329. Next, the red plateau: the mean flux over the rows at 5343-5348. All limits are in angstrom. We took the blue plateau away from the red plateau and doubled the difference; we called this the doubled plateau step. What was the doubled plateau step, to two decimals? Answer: -0.21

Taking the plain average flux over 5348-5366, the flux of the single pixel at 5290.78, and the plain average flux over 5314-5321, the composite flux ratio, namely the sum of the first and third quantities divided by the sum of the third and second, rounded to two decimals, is 0.97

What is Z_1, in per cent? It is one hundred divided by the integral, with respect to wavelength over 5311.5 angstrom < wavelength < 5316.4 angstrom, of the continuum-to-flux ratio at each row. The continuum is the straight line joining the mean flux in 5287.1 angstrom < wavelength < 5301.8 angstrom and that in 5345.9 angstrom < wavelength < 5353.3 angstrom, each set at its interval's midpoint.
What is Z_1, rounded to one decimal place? 21.5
